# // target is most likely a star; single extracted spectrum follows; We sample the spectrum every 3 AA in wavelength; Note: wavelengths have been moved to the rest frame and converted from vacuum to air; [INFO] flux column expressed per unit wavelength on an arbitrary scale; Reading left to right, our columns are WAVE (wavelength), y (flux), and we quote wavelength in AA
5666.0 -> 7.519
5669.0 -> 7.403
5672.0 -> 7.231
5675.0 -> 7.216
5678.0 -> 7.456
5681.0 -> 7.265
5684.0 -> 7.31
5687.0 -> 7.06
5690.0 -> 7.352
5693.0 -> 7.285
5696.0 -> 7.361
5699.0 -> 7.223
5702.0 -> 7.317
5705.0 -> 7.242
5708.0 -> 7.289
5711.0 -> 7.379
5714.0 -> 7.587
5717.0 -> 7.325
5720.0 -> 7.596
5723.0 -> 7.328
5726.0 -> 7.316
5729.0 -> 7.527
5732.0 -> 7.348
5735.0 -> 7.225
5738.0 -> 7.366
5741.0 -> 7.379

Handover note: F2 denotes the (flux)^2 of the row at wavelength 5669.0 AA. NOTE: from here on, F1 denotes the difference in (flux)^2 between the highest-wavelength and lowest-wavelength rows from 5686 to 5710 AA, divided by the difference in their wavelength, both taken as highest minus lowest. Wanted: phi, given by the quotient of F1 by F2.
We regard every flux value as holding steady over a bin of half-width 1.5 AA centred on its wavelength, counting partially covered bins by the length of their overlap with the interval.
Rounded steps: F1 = 0.156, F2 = 54.8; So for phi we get 0.0029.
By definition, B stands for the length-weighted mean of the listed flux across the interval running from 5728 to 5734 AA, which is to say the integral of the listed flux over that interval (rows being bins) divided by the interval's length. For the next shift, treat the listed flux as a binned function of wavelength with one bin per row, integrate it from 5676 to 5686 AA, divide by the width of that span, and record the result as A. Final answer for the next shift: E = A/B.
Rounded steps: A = 7.32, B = 7.412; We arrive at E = 0.988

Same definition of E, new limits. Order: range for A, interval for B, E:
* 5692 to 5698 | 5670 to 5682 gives 1.003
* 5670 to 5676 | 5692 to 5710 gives 0.993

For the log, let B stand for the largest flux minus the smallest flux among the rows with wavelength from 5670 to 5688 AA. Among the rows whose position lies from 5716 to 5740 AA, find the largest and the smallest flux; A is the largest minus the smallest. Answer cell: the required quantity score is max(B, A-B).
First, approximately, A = 0.371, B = 0.396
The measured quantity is 0.40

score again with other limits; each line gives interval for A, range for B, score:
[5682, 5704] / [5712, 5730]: 0.28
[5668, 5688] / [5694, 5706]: 0.26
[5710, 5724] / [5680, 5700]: 0.30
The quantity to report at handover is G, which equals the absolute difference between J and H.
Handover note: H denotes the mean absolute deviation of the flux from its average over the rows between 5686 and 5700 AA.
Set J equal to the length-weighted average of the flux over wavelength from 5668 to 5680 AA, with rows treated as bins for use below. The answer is 7.23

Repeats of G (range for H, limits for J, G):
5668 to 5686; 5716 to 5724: 7.35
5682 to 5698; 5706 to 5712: 7.24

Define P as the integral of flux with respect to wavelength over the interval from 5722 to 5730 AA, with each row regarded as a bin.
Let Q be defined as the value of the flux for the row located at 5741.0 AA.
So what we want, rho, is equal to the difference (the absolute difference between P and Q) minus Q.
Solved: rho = 44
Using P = 59.1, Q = 7.379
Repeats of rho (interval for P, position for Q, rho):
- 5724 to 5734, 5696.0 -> 59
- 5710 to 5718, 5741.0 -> 45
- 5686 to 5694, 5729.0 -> 43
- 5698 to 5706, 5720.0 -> 43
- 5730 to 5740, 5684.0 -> 59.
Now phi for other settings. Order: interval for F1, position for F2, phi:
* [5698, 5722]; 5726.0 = 0.0049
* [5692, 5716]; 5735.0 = 0.0041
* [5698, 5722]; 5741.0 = 0.0048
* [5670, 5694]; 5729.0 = 0.0007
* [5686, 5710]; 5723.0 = 0.0029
